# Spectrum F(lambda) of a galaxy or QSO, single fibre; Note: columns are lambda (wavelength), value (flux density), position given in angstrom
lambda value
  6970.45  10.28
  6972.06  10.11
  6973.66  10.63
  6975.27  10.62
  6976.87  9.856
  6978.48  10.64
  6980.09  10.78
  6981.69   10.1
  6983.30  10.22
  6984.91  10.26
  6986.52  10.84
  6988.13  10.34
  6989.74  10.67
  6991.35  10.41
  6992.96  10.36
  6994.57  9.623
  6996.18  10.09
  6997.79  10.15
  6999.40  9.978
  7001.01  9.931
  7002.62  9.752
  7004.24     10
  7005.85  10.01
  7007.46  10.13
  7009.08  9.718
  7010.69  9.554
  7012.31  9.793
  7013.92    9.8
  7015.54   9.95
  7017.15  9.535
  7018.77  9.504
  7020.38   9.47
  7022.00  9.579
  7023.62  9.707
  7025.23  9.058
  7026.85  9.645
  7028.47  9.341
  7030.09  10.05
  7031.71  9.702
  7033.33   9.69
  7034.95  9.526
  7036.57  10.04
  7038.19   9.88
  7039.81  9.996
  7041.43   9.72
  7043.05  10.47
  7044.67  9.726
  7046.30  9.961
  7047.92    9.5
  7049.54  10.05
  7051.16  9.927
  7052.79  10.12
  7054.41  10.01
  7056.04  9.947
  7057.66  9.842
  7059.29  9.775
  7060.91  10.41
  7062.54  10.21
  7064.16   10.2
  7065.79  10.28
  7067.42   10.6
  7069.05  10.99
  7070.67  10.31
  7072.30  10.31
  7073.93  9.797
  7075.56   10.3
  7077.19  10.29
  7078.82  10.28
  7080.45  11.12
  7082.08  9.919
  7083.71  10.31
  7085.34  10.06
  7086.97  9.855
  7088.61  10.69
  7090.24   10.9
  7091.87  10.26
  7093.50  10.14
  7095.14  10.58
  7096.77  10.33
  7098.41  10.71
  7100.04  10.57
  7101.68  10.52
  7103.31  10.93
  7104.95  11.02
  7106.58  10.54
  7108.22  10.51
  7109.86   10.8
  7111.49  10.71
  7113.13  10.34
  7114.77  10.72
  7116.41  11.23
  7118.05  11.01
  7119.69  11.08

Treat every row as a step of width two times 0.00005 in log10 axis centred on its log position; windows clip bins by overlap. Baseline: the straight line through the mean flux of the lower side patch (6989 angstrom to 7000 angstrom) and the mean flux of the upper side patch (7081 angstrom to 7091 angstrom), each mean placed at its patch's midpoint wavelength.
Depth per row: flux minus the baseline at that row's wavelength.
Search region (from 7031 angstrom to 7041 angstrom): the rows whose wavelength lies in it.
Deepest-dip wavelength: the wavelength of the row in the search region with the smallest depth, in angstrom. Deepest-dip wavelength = 7034.95 angstrom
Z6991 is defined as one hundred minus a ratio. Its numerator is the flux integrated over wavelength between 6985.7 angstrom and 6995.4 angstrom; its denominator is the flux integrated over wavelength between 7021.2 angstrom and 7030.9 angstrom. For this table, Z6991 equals 98.92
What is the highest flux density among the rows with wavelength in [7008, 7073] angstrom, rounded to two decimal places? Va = 10.99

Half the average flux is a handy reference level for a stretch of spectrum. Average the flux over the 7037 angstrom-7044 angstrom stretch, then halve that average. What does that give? 5.01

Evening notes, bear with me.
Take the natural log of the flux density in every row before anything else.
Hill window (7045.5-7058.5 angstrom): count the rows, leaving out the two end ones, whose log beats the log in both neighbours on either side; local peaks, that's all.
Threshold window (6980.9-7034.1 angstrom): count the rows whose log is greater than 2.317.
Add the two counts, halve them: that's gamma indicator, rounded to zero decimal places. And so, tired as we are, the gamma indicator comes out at 5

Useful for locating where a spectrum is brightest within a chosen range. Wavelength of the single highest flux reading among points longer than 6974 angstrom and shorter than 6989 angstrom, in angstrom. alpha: 6986.52 angstrom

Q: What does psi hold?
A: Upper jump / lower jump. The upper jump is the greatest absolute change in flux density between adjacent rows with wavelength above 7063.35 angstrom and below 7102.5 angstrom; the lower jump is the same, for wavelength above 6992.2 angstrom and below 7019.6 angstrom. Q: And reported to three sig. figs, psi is 1.63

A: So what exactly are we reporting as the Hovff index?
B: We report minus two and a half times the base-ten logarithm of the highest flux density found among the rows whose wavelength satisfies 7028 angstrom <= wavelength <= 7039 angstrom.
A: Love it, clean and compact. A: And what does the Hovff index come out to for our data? -2.51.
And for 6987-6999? -2.57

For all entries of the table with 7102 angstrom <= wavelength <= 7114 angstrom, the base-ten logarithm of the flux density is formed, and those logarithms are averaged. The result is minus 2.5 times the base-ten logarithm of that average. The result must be -0.031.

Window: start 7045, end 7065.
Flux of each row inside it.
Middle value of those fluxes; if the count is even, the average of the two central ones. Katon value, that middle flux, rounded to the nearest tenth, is 10.0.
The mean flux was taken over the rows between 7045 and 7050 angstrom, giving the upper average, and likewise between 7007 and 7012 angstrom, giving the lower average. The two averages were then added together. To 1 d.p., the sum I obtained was 19.6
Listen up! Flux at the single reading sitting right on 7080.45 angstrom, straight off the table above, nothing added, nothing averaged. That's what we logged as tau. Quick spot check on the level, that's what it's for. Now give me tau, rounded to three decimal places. 11.120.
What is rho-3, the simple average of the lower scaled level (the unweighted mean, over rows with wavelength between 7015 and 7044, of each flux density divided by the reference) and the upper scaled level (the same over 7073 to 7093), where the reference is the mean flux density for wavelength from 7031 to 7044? 1.01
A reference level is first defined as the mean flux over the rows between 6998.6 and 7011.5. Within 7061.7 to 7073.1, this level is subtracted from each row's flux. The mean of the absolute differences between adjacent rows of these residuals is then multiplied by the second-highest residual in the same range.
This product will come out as 0.18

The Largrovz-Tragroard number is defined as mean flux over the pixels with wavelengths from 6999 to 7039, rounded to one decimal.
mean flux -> 9.7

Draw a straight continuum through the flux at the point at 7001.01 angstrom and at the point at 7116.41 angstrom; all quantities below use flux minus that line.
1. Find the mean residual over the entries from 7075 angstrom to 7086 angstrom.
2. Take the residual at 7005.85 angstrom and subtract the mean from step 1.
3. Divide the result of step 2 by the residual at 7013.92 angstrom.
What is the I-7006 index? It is -1.9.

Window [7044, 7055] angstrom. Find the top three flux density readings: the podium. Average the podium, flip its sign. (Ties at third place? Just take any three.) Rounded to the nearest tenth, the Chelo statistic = -10.1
